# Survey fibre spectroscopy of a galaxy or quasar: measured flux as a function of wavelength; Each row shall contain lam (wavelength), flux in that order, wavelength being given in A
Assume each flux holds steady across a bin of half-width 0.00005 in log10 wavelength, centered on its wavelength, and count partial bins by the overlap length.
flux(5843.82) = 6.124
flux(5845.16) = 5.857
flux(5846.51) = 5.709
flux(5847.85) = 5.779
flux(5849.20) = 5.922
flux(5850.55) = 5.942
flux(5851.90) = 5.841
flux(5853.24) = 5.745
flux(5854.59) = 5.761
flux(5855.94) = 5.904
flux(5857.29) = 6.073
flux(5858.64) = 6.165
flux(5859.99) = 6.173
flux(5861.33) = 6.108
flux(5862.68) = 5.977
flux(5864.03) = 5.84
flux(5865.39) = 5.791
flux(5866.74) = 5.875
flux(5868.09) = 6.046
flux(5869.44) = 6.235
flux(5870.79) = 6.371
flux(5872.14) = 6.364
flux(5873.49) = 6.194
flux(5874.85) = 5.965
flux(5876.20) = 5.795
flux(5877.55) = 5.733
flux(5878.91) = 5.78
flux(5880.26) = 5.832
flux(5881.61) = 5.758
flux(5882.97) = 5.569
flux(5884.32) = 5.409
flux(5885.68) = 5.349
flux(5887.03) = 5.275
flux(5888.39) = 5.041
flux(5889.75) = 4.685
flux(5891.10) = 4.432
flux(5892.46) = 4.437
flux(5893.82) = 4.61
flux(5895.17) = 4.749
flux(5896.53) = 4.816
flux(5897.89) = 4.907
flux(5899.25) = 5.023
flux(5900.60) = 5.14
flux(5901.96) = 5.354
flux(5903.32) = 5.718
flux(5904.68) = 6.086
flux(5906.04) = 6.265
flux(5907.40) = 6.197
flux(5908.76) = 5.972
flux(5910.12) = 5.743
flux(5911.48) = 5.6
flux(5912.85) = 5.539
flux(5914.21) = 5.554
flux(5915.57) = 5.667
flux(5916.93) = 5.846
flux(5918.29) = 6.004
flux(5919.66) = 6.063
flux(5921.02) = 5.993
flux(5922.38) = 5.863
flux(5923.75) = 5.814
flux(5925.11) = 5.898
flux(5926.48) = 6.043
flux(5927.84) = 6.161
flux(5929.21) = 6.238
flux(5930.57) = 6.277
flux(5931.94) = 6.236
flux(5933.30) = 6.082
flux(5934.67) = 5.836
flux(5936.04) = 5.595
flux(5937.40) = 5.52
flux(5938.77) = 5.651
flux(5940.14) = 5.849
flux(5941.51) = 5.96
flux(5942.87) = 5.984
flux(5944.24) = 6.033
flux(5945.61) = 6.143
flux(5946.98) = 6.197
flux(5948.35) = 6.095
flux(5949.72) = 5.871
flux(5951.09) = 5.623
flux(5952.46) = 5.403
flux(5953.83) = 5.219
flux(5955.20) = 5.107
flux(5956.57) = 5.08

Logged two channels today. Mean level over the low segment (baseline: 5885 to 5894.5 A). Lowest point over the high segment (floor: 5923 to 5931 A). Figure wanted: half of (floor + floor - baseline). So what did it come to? 3.4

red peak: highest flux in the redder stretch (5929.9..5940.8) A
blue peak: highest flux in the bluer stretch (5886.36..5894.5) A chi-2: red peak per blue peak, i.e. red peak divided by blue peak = 1.19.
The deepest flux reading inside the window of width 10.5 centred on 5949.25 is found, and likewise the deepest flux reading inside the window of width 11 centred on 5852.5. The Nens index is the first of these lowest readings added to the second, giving 11.0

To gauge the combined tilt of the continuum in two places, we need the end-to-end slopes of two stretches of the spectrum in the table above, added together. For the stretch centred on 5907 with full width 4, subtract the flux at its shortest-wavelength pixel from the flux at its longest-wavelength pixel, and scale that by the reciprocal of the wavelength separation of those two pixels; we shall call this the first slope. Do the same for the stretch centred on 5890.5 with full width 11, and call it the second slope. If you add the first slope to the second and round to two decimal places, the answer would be -0.17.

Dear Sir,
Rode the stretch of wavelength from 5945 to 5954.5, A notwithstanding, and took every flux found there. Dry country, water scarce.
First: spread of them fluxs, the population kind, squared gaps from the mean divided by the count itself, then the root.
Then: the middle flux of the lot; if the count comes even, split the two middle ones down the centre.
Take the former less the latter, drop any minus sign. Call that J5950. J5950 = 5.51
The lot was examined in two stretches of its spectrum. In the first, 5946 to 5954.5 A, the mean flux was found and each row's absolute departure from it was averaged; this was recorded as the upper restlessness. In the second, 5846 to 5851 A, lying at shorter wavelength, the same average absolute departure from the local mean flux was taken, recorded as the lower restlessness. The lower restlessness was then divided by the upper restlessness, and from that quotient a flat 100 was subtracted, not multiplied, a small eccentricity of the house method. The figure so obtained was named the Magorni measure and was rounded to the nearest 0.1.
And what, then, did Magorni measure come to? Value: -99.7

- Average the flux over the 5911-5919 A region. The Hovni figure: 5.70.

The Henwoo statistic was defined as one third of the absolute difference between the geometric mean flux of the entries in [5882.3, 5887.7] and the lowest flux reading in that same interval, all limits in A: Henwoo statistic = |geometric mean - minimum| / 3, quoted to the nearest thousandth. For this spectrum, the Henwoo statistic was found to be 0.041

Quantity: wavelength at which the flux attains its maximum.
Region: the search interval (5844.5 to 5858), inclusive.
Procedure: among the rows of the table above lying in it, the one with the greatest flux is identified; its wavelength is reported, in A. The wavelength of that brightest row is 5857.29 A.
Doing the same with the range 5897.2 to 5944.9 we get 5930.57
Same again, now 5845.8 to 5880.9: 5870.79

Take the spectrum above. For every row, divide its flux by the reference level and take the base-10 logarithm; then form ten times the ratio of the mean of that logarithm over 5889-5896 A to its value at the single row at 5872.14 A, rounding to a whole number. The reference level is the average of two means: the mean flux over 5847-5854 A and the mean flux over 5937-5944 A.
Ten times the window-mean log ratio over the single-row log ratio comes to -27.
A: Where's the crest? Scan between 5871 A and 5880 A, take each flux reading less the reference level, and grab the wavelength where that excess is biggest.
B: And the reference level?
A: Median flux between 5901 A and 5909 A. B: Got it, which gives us 5872.14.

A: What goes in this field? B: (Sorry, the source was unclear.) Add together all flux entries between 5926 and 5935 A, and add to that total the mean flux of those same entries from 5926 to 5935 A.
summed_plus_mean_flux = 49.0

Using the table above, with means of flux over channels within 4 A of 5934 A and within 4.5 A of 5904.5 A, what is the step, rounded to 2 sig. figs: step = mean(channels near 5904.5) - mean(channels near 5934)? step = -0.11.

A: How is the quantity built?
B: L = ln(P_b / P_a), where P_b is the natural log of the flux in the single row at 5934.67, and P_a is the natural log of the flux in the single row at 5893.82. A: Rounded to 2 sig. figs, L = 0.14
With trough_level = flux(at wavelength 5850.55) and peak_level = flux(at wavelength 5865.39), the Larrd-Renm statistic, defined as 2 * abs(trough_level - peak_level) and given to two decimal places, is 0.30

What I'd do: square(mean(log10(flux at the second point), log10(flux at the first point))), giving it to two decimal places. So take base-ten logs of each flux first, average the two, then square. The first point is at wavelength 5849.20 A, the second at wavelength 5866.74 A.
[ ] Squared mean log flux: 0.59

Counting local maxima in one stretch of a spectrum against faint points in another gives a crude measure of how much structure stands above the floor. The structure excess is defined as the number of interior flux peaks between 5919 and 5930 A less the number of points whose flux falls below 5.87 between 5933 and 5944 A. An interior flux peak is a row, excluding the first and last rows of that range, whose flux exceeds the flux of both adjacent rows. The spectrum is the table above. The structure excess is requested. -5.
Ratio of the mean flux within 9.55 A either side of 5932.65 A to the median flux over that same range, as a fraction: 1.002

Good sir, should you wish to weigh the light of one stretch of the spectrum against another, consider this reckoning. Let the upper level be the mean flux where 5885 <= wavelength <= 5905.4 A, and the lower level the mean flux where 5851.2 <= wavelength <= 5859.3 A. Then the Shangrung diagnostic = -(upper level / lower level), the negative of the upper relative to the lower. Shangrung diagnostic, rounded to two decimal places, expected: -0.85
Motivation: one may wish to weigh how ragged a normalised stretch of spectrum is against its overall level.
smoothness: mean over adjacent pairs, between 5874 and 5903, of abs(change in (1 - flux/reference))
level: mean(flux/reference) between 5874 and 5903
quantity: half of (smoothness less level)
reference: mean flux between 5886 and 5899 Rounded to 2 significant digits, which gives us -0.53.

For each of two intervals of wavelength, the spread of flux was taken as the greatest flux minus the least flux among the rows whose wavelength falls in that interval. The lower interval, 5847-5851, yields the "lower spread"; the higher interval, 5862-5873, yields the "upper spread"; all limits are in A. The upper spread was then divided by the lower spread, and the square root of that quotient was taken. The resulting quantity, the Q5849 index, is 1.89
